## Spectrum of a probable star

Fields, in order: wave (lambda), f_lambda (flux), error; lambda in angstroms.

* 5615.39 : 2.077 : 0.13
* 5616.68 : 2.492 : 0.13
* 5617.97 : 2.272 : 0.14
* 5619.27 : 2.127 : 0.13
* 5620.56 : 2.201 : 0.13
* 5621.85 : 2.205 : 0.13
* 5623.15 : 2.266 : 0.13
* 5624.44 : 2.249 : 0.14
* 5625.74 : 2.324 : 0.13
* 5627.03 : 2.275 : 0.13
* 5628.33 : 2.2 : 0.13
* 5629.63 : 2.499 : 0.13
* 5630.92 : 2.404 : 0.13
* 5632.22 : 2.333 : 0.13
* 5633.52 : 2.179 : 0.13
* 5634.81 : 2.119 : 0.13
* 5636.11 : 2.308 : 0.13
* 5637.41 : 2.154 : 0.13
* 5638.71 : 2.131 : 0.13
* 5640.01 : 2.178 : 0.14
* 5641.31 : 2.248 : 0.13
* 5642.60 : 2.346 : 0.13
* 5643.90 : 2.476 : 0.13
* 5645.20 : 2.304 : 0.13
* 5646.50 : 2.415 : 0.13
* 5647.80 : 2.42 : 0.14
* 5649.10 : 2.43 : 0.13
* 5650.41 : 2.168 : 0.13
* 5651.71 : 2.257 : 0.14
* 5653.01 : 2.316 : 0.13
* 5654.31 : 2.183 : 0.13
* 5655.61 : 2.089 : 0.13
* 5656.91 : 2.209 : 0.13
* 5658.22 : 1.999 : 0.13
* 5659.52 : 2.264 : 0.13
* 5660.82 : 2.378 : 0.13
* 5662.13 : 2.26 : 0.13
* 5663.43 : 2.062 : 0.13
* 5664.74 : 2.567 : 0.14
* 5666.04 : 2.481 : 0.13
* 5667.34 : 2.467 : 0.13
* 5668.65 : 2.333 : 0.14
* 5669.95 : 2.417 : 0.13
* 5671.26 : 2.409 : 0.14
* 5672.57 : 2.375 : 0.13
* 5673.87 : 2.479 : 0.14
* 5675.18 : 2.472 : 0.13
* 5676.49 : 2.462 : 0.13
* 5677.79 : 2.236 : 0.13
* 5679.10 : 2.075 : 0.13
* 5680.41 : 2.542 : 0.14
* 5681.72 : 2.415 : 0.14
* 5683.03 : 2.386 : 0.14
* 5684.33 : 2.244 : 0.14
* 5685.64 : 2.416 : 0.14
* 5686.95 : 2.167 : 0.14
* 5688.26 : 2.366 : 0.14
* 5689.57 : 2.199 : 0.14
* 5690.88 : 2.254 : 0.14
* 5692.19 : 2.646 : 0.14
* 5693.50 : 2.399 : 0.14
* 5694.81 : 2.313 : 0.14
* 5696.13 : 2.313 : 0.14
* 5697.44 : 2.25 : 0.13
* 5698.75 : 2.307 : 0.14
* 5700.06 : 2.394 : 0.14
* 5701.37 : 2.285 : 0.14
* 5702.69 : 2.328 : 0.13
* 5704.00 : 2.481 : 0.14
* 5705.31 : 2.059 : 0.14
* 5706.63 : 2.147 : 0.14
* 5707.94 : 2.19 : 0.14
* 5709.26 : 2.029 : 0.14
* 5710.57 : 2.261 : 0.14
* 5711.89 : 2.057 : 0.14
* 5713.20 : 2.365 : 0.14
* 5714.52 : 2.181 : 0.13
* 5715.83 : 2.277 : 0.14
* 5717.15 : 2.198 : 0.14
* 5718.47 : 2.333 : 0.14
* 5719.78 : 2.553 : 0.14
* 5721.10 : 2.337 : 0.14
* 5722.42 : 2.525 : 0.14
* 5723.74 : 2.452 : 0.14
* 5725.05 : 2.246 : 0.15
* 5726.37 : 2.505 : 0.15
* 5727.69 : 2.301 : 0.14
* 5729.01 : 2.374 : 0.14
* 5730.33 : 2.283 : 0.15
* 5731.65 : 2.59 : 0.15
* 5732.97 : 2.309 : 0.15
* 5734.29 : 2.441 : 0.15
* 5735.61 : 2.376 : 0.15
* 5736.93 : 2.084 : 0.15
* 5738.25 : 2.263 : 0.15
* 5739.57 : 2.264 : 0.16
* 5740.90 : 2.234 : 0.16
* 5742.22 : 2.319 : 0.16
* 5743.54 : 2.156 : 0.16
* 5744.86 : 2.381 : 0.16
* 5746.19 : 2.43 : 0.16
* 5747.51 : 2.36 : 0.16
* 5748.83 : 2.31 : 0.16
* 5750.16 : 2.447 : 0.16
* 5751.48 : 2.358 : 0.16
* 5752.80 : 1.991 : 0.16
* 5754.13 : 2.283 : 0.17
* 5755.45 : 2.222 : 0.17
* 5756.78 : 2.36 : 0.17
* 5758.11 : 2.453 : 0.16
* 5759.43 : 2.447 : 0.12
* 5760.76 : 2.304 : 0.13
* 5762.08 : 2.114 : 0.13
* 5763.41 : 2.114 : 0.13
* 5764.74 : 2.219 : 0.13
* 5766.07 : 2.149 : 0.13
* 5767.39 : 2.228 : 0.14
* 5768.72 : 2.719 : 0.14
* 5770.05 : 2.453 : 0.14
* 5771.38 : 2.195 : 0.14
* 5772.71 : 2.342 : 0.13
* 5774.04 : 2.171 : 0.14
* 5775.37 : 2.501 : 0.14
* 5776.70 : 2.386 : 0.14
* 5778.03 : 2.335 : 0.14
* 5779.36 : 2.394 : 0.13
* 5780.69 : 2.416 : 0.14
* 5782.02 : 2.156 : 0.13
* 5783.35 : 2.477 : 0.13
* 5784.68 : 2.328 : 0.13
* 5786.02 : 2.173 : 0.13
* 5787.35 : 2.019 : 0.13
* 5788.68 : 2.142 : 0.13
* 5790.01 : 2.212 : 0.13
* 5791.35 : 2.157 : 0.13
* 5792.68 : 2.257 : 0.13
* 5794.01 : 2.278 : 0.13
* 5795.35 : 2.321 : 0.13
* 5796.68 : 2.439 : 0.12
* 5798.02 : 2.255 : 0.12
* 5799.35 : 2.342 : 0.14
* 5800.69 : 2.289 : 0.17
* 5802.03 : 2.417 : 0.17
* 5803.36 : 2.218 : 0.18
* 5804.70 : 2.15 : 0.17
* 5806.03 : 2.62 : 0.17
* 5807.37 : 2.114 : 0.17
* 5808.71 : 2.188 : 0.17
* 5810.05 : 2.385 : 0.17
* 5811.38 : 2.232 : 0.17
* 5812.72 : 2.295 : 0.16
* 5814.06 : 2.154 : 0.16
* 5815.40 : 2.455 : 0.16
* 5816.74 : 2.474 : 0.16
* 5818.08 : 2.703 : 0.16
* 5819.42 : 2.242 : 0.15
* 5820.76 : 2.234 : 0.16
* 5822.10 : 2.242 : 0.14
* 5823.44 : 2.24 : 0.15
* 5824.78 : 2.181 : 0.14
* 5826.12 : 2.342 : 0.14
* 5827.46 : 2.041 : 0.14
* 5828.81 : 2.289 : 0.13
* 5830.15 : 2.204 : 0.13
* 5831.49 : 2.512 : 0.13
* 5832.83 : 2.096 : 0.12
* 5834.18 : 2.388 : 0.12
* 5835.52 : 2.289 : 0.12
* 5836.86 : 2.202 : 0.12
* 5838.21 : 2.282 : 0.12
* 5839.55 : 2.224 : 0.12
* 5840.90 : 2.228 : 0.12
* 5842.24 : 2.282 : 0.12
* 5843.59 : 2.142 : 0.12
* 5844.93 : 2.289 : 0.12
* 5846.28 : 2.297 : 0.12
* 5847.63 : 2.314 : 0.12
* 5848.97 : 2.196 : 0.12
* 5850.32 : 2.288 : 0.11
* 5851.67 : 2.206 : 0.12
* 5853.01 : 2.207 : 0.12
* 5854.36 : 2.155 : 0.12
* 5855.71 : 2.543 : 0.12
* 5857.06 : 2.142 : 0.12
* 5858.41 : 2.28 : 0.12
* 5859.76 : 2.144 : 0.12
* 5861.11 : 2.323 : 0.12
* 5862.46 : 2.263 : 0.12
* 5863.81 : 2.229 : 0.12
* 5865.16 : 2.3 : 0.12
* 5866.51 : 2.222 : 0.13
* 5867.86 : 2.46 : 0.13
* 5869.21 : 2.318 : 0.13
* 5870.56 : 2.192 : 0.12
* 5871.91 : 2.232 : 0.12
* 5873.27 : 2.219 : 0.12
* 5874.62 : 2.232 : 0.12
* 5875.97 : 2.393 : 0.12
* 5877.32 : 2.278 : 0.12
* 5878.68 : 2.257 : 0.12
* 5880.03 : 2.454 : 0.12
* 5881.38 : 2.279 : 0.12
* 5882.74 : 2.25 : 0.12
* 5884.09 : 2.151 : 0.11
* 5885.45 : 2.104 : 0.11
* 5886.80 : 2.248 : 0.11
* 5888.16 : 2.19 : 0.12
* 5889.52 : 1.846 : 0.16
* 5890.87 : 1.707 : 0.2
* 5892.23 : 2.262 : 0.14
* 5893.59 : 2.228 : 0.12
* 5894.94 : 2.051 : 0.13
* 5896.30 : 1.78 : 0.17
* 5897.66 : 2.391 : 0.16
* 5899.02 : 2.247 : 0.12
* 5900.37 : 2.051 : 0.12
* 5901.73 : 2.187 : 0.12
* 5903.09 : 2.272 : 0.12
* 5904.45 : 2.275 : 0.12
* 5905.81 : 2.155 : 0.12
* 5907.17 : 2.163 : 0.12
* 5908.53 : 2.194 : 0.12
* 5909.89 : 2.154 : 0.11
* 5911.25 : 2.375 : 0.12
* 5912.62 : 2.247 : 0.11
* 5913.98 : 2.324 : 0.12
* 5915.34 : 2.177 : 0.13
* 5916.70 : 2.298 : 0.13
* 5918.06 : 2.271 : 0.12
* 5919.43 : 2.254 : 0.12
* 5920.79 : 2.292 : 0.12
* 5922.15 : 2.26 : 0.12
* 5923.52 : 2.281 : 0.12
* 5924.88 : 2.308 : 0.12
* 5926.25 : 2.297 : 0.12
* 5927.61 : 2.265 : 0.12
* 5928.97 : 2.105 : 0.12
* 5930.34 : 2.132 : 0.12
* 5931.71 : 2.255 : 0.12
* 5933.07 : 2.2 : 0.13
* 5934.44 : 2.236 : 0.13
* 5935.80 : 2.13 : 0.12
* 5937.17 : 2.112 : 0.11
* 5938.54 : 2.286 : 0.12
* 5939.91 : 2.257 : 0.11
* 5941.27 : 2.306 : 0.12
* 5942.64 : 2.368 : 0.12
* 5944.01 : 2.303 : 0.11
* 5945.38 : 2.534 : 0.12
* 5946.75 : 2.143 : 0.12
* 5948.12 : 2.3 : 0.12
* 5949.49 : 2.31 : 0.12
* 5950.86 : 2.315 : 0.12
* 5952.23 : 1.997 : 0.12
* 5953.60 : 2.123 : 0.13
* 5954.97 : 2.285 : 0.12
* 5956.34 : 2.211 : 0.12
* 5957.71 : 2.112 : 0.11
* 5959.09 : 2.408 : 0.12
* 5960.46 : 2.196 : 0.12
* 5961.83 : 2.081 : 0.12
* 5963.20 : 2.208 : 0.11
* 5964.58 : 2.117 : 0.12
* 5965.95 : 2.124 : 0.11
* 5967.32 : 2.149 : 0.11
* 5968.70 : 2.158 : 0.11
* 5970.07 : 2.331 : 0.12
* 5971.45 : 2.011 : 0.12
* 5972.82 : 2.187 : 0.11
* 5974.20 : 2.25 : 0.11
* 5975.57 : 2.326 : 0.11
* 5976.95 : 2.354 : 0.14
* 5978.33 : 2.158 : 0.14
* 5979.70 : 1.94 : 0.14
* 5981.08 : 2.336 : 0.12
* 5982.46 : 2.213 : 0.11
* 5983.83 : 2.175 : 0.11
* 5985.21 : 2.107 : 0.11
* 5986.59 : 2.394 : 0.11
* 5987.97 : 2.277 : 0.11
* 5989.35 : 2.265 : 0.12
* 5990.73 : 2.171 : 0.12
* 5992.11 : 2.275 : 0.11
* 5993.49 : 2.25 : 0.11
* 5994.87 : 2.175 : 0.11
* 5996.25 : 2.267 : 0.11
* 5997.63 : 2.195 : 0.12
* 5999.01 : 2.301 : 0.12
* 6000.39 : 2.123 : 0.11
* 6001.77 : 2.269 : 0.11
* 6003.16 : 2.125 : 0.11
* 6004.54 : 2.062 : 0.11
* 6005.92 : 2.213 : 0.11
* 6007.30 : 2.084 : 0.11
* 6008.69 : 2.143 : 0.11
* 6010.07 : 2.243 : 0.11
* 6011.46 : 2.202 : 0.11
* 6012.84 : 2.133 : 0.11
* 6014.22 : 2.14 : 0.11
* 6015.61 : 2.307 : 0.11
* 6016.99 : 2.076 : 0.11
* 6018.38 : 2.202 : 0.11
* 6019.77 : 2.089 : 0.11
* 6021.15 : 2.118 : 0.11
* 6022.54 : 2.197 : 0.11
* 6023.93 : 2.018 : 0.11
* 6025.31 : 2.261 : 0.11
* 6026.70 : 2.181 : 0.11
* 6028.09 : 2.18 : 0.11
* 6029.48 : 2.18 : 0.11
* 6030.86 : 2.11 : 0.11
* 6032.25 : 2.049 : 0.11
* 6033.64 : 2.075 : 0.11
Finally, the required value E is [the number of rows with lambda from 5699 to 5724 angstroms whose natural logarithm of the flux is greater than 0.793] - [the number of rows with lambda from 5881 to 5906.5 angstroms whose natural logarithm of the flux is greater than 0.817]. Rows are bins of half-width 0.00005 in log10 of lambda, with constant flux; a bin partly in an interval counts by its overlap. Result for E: 8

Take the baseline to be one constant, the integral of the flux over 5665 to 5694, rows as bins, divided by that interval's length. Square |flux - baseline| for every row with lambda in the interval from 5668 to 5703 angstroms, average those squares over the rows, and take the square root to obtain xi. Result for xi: 0.12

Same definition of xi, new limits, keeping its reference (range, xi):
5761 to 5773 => 0.21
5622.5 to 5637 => 0.14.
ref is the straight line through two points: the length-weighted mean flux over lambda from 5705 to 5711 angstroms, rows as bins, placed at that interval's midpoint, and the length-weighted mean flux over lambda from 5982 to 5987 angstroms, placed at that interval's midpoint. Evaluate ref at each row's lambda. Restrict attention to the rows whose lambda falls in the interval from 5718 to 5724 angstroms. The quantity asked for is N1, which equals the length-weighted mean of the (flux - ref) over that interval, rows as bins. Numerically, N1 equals 0.30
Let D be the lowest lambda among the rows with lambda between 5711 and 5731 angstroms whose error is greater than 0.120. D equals 5711.89 angstroms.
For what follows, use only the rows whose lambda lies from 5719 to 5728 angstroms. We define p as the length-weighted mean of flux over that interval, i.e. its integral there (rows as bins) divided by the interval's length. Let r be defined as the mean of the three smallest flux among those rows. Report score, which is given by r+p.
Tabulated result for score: 4.72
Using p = 2.42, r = 2.29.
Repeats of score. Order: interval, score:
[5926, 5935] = 4.35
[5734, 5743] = 4.47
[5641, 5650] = 4.68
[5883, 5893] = 3.97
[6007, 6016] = 4.30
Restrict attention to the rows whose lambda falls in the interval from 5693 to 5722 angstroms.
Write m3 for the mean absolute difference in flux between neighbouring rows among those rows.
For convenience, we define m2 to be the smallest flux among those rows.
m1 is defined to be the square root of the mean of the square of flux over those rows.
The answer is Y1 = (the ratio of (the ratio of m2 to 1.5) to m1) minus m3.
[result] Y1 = 0.45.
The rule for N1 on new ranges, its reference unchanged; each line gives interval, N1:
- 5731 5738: 0.21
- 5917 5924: 0.08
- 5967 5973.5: -0.04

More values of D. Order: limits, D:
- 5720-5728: 5721.10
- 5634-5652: 5634.81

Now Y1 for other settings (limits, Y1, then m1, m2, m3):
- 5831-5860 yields 0.48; 2.26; 2.096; 0.134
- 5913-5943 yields 0.56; 2.25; 2.105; 0.062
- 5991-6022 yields 0.53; 2.18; 2.062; 0.101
